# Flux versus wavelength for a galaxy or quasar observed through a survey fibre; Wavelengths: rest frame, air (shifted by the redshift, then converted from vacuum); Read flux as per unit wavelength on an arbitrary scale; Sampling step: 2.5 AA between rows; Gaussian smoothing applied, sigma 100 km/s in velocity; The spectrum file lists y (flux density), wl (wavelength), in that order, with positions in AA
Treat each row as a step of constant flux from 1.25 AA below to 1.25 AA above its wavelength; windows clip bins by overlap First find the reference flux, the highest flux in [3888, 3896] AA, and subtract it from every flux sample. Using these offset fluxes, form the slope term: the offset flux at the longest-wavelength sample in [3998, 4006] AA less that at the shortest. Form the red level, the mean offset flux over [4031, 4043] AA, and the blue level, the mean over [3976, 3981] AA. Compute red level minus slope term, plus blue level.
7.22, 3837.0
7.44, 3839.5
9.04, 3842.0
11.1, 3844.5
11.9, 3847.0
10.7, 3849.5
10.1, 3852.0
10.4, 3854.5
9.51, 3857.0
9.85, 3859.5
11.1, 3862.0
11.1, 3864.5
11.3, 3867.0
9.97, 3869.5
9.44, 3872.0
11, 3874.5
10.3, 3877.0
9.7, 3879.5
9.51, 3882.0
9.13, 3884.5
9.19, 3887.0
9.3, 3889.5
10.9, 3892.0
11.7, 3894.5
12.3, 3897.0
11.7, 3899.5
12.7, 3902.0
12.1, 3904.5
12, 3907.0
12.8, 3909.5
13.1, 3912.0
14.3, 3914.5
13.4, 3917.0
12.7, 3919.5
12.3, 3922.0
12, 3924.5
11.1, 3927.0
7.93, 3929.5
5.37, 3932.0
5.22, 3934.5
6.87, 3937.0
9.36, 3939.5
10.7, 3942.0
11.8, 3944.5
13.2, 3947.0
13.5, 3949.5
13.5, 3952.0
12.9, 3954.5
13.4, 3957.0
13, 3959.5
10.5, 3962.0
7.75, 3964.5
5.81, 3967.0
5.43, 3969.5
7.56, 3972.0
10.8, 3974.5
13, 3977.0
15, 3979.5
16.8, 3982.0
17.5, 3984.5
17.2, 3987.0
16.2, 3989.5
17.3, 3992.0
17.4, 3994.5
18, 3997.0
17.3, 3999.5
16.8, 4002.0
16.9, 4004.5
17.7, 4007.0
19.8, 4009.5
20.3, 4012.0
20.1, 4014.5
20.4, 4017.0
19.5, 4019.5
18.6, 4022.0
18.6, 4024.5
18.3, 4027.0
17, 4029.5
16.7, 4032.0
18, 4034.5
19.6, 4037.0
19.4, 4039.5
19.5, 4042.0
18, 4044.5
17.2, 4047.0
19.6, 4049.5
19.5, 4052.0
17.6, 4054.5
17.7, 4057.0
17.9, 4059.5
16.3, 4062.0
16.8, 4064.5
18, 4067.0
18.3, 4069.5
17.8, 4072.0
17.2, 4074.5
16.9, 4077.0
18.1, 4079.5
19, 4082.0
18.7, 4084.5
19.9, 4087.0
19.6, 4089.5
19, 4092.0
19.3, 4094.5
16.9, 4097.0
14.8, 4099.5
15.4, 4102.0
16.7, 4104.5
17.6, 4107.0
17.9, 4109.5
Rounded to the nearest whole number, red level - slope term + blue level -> 10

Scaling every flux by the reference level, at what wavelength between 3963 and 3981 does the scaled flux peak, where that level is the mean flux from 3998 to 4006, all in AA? 3979.5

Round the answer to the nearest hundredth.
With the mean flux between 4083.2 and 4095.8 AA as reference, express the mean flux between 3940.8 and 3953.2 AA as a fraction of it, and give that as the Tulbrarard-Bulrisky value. 0.65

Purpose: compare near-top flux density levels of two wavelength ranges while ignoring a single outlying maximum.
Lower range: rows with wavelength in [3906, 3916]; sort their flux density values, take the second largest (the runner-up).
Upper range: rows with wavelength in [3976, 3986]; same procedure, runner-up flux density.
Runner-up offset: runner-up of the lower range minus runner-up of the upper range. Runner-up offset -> -3.7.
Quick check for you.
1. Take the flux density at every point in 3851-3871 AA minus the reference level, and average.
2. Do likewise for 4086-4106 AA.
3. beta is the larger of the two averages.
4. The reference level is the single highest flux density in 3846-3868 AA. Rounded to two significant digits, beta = 5.8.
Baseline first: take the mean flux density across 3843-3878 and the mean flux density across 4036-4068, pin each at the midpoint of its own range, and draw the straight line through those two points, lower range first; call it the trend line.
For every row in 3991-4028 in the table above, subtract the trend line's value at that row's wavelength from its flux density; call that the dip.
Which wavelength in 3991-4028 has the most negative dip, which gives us 4004.5 AA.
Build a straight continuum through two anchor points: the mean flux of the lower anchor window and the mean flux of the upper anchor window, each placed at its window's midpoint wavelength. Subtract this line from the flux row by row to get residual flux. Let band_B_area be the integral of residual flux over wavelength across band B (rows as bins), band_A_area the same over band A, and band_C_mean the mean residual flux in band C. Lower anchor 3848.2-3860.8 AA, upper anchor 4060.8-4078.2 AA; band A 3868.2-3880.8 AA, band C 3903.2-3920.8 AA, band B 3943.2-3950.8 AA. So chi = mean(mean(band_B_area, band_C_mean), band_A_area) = -5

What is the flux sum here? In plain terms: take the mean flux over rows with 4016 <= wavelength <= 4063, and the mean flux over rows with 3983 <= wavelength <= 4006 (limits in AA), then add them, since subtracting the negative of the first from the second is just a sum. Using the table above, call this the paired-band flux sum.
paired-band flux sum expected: 35.6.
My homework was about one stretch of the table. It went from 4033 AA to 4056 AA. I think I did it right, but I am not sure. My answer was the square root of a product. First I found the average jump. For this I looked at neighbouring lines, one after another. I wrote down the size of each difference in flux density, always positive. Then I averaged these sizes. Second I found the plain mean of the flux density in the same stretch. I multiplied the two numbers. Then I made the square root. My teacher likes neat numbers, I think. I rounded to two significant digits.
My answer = 4.5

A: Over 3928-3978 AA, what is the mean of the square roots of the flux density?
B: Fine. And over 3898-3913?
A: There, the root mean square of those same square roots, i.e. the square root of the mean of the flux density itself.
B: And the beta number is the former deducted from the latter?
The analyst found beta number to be 0.4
